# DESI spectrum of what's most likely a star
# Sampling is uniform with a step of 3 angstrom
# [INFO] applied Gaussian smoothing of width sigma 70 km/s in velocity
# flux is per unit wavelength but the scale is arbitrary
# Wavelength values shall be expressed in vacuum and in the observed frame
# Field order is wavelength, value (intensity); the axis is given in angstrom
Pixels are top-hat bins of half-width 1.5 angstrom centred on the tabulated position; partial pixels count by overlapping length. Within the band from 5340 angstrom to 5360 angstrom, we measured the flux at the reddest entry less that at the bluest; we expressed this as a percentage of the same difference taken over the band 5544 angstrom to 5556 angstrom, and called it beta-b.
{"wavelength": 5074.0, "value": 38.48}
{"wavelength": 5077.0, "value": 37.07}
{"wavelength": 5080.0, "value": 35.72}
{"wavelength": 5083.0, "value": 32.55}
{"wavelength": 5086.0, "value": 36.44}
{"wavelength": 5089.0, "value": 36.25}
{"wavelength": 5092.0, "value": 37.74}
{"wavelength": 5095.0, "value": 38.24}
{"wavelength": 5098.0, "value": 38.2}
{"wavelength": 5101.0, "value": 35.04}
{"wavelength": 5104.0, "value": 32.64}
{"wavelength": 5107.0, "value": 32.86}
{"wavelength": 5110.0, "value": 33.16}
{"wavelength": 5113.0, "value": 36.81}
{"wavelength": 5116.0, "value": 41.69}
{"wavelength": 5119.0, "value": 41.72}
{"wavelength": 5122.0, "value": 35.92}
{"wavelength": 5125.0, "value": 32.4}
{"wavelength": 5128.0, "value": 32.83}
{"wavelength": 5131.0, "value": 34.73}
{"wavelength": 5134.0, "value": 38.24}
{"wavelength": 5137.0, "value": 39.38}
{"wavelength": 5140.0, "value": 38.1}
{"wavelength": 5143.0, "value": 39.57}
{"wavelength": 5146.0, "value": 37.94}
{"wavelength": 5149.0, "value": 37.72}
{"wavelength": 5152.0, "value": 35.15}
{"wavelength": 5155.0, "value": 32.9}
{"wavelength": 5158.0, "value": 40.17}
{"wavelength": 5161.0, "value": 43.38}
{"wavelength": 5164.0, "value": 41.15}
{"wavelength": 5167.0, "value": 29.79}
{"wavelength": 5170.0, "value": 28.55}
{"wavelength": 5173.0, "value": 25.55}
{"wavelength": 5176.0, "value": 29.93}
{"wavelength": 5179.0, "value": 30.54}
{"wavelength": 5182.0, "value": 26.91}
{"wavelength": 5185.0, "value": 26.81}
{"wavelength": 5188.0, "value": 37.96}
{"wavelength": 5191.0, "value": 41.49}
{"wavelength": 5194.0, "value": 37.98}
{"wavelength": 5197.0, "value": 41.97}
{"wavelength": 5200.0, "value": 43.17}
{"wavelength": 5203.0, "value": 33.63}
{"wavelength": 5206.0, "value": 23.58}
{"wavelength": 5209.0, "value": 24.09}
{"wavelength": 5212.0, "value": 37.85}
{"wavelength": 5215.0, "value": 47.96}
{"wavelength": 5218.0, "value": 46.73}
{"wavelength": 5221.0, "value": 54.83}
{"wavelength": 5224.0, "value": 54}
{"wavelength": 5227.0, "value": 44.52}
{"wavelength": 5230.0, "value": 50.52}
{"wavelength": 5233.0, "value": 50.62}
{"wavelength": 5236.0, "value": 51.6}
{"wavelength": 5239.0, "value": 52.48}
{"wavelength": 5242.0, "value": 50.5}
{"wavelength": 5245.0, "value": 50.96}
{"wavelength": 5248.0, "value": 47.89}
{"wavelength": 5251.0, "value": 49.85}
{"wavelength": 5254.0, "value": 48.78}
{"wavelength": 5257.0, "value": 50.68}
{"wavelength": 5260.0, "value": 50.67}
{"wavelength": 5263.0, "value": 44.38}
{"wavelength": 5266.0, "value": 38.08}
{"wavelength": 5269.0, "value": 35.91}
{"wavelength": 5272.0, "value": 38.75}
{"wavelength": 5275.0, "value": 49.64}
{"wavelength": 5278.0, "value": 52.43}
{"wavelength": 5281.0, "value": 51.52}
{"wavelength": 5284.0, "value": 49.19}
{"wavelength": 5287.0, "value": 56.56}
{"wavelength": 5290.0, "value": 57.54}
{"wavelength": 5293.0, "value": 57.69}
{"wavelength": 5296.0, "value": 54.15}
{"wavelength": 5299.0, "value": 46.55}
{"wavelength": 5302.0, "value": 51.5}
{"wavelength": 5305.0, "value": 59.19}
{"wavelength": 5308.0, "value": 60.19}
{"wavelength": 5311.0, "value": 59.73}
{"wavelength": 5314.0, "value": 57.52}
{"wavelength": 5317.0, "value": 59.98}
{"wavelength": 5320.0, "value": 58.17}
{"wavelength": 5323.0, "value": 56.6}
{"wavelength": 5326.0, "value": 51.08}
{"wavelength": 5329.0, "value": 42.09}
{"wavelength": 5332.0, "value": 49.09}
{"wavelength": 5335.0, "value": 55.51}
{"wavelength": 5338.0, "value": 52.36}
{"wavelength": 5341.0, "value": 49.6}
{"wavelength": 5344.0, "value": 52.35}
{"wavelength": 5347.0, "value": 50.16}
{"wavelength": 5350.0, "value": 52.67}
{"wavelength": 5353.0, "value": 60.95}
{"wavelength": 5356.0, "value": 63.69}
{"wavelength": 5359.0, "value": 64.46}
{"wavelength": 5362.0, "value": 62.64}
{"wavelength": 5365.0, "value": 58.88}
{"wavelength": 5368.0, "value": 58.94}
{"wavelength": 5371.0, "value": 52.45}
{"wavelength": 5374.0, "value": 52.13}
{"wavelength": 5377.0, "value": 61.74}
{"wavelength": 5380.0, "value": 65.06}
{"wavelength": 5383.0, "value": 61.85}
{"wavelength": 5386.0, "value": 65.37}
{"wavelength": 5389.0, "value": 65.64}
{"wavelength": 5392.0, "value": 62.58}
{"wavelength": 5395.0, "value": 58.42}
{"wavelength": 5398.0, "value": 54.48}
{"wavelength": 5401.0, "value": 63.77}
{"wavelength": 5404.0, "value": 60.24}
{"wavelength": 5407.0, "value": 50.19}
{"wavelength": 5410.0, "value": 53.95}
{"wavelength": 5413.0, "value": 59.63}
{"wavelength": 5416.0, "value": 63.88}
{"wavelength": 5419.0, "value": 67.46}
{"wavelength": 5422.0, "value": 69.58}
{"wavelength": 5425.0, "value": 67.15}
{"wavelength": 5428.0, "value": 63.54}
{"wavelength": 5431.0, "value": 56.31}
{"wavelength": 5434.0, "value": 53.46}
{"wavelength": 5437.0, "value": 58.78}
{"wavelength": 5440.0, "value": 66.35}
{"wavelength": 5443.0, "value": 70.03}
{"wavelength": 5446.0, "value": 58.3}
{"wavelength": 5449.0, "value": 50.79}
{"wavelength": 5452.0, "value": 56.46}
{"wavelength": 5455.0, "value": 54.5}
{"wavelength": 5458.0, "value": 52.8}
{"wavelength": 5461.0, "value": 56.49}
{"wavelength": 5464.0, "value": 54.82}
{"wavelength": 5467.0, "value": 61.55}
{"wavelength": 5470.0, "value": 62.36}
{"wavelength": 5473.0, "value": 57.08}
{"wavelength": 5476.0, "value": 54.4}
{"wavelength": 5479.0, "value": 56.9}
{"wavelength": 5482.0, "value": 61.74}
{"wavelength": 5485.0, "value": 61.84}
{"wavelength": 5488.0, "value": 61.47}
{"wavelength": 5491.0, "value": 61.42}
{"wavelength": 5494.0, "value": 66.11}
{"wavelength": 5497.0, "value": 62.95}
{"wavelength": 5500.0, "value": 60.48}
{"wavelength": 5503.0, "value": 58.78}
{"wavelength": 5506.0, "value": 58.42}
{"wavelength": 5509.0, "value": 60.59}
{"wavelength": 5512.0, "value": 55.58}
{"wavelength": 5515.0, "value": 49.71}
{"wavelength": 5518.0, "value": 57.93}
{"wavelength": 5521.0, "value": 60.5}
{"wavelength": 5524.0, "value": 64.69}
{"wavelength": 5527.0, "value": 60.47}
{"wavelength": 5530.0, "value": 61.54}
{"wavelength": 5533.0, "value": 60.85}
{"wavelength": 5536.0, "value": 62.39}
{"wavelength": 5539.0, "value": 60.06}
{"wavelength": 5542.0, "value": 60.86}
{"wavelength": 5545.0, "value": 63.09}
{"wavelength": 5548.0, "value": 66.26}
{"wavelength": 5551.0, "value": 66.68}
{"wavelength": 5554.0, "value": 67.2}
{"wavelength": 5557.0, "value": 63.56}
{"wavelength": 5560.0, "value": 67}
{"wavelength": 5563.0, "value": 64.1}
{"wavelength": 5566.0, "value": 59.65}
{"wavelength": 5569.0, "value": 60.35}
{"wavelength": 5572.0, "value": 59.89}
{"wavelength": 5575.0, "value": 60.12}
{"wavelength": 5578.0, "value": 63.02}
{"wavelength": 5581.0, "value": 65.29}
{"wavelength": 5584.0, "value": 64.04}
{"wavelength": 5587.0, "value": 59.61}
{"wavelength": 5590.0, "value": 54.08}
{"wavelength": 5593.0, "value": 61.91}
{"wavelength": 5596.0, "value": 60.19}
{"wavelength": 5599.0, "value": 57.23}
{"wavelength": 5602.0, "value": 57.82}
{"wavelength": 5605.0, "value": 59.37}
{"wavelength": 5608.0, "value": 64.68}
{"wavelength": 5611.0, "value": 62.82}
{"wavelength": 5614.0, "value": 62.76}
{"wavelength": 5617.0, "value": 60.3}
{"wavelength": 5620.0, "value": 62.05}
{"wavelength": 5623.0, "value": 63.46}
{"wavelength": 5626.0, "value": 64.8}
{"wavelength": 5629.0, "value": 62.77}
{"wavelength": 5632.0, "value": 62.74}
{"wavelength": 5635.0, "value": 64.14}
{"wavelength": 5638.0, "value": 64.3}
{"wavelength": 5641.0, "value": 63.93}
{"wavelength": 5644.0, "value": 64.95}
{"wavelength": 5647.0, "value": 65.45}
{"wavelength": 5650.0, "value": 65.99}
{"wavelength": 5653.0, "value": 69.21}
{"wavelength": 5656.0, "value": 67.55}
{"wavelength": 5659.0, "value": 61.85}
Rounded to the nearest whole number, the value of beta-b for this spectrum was 362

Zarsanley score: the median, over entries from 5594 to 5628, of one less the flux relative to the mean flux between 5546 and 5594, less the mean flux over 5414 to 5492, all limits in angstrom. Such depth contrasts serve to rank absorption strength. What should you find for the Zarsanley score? -60.0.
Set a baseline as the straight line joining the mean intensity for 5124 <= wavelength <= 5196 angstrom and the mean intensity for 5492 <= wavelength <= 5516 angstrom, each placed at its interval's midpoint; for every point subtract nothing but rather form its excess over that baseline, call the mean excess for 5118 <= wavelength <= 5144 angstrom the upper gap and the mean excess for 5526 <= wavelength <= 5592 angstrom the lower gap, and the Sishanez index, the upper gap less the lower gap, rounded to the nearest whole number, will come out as 5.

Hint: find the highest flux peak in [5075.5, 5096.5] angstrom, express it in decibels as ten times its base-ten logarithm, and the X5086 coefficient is 15.8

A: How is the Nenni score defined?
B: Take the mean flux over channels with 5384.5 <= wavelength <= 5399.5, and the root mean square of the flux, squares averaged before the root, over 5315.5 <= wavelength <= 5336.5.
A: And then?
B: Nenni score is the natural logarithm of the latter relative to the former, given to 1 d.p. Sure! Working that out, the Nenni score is -0.1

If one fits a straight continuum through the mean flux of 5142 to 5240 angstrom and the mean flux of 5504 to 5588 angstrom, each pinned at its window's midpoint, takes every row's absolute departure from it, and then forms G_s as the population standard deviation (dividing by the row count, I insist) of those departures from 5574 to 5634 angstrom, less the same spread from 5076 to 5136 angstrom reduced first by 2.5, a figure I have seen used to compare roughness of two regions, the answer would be 2.7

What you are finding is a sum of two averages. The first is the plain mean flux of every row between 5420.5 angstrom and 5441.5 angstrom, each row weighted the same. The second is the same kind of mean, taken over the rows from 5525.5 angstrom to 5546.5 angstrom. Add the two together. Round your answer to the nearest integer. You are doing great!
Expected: 123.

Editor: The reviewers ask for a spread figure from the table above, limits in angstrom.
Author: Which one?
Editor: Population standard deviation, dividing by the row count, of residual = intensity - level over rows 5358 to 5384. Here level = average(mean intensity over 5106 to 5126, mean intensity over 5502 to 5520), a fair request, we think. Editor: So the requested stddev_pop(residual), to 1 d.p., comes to 4.5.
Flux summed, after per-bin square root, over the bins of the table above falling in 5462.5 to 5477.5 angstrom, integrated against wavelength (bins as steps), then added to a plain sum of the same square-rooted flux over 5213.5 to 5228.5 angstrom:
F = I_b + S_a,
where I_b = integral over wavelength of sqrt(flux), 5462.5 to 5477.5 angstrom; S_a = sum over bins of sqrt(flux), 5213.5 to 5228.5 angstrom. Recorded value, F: 149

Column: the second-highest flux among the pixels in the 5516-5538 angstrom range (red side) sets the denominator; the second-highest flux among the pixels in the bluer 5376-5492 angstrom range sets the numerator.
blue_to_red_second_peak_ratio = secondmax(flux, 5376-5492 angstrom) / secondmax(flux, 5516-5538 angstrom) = 1.12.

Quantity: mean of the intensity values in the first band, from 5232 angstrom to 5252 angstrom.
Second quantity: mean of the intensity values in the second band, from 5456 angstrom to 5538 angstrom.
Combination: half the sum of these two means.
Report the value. 55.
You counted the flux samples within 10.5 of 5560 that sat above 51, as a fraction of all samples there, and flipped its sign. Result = -1.0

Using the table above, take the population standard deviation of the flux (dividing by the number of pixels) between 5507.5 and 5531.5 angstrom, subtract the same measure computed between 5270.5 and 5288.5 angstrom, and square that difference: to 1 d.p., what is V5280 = 1.4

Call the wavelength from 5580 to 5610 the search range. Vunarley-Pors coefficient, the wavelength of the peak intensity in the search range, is 5581.0 angstrom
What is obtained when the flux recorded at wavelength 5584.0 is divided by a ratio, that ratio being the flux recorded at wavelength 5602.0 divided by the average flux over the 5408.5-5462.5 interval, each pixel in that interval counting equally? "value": 66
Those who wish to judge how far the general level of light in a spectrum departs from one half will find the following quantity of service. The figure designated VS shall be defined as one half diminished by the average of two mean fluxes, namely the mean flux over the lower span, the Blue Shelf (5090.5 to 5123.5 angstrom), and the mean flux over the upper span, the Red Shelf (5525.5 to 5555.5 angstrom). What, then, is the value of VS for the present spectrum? -49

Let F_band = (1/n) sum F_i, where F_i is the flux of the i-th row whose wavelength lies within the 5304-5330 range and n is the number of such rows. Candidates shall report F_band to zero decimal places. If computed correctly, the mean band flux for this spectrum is 56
